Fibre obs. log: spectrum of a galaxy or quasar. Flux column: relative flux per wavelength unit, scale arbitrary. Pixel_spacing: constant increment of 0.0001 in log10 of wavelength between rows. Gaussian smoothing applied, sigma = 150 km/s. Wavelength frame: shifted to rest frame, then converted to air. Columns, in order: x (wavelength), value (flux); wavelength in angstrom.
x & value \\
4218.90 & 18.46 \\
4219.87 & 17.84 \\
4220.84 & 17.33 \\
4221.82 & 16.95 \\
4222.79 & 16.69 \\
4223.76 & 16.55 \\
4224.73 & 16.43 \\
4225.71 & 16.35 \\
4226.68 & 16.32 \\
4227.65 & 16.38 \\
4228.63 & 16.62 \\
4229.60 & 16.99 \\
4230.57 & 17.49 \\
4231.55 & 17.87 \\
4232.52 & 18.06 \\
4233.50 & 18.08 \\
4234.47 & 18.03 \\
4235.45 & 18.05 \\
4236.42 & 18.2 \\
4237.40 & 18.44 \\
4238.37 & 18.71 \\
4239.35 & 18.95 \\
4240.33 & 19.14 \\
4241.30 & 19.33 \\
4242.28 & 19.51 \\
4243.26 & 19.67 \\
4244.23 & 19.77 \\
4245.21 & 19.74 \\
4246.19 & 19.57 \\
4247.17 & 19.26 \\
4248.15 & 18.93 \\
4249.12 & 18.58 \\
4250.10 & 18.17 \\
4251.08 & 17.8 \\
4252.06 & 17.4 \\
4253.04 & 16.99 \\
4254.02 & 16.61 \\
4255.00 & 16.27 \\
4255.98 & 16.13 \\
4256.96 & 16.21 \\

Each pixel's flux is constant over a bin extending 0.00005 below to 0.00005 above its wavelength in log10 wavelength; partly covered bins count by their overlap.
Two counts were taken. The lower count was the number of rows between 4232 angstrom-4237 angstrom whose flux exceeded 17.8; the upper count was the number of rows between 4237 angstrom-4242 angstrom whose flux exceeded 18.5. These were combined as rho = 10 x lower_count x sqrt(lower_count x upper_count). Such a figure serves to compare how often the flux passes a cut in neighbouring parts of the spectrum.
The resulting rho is 224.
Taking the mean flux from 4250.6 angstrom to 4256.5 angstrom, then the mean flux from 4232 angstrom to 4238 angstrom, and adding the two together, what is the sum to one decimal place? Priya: 35.0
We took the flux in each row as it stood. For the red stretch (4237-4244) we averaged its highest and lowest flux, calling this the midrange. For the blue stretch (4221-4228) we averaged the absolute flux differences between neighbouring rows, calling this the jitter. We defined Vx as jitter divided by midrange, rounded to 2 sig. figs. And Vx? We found 0.0060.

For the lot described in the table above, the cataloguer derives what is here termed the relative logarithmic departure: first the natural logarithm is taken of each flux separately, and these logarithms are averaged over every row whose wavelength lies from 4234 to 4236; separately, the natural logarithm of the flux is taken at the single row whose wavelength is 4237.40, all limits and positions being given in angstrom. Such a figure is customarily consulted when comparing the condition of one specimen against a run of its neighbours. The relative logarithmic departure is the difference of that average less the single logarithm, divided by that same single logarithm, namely -0.01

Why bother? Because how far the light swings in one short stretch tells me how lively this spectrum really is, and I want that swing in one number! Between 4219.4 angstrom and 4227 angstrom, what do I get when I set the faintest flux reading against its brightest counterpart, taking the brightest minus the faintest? 1.5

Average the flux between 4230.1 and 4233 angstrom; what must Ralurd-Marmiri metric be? 17.8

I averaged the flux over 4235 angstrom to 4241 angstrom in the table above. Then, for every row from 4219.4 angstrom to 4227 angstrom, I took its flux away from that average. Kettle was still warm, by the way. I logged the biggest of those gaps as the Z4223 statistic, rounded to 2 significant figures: 2.3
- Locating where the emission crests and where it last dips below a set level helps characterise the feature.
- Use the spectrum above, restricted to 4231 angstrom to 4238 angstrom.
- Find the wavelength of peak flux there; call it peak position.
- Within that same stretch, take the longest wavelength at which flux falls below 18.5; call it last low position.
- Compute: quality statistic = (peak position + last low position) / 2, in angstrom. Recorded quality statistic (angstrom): 4237.4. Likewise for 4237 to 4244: 4240.3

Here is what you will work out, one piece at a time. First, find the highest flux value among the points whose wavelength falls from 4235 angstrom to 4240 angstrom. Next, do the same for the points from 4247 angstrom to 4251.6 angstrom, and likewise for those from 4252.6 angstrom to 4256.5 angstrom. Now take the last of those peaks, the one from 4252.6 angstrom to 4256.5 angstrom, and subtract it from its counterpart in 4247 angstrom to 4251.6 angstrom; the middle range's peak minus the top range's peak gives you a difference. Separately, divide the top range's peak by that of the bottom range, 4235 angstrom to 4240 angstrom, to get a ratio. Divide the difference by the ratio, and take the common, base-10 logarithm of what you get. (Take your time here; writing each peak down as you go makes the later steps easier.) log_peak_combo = 0.40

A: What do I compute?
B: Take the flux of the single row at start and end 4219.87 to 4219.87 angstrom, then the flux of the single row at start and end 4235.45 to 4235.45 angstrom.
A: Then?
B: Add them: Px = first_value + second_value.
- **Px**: 35.9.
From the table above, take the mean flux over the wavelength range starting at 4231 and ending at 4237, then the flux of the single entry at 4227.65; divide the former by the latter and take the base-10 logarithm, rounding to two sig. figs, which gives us 0.042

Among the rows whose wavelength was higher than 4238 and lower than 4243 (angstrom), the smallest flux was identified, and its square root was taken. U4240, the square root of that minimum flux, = 4.33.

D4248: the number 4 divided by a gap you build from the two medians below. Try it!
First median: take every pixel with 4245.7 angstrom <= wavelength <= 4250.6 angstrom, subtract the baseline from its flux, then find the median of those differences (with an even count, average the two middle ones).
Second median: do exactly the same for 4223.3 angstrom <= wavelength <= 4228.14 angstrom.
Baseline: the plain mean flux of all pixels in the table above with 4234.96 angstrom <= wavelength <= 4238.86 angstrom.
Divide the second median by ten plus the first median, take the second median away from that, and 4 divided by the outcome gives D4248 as 2.2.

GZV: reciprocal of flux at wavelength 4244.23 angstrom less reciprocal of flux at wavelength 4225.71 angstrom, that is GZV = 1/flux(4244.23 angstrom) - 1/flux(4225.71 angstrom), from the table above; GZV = -0.011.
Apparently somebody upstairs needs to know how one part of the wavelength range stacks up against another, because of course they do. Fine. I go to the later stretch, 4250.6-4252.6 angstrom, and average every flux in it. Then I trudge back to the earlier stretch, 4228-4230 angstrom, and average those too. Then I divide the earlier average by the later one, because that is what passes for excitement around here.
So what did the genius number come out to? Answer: 0.95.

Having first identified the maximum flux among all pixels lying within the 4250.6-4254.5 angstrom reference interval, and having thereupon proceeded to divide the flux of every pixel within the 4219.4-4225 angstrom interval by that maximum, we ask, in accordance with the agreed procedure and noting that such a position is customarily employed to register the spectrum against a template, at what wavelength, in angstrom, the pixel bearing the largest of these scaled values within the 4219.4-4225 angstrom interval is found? 4219.87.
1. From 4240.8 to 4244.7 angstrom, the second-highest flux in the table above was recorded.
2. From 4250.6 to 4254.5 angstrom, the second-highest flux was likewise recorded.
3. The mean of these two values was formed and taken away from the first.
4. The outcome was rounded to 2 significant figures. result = 1.1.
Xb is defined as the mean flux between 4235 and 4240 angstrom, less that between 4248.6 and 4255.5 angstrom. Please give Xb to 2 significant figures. 1.1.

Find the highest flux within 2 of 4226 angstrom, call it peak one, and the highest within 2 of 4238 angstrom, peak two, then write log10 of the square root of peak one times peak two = 1.247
